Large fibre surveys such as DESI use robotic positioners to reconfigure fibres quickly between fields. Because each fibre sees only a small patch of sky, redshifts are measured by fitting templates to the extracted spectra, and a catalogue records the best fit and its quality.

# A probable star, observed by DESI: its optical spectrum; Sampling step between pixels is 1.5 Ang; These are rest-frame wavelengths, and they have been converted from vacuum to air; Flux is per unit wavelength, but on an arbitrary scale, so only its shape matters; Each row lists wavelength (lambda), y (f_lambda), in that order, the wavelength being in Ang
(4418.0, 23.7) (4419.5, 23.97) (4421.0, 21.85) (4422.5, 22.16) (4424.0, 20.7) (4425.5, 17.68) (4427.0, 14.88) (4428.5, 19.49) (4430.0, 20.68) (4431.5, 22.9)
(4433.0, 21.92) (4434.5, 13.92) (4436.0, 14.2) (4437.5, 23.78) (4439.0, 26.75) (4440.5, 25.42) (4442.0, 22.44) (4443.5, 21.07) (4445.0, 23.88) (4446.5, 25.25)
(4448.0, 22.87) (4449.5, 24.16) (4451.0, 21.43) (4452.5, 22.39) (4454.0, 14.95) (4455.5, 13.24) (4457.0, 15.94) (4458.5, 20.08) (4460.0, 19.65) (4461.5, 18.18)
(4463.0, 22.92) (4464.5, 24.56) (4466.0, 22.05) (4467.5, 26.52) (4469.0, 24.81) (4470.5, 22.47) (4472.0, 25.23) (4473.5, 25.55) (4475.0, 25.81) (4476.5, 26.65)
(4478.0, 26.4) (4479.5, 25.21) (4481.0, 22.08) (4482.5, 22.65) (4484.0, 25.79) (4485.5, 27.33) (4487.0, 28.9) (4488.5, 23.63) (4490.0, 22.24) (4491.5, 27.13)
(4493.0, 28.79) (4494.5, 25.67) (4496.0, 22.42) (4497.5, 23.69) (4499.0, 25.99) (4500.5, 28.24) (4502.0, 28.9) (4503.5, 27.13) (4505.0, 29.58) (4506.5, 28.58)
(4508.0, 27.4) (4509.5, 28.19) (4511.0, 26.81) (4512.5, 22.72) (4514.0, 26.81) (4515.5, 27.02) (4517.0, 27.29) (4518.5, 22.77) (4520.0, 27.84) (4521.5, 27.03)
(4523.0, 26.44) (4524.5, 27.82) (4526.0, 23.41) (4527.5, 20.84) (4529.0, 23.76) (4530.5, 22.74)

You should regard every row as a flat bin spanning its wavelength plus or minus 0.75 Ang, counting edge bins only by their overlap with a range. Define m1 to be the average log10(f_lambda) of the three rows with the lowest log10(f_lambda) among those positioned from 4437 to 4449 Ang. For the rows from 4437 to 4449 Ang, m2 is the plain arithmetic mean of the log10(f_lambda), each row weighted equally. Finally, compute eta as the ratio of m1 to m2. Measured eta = 0.976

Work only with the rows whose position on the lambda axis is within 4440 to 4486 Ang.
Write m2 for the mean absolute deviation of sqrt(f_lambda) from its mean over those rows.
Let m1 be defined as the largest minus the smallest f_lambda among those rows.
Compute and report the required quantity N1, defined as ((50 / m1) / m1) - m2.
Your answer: -0.03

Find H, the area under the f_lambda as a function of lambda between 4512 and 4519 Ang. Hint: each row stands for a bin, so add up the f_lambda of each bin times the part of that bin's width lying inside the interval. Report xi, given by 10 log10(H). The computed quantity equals 22.5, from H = 179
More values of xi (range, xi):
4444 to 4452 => 22.7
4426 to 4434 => 22.0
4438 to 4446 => 22.8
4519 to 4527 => 23.2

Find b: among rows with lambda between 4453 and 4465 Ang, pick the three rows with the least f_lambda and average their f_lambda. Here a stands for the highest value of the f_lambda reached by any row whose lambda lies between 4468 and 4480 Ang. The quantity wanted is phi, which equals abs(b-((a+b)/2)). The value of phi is 6.0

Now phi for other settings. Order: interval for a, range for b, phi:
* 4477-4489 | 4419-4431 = 5.8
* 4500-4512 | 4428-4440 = 6.9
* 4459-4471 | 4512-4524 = 1.3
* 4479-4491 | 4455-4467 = 6.6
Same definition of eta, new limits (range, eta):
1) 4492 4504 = 0.971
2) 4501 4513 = 0.979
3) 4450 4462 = 0.930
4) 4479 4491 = 0.969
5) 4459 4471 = 0.961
